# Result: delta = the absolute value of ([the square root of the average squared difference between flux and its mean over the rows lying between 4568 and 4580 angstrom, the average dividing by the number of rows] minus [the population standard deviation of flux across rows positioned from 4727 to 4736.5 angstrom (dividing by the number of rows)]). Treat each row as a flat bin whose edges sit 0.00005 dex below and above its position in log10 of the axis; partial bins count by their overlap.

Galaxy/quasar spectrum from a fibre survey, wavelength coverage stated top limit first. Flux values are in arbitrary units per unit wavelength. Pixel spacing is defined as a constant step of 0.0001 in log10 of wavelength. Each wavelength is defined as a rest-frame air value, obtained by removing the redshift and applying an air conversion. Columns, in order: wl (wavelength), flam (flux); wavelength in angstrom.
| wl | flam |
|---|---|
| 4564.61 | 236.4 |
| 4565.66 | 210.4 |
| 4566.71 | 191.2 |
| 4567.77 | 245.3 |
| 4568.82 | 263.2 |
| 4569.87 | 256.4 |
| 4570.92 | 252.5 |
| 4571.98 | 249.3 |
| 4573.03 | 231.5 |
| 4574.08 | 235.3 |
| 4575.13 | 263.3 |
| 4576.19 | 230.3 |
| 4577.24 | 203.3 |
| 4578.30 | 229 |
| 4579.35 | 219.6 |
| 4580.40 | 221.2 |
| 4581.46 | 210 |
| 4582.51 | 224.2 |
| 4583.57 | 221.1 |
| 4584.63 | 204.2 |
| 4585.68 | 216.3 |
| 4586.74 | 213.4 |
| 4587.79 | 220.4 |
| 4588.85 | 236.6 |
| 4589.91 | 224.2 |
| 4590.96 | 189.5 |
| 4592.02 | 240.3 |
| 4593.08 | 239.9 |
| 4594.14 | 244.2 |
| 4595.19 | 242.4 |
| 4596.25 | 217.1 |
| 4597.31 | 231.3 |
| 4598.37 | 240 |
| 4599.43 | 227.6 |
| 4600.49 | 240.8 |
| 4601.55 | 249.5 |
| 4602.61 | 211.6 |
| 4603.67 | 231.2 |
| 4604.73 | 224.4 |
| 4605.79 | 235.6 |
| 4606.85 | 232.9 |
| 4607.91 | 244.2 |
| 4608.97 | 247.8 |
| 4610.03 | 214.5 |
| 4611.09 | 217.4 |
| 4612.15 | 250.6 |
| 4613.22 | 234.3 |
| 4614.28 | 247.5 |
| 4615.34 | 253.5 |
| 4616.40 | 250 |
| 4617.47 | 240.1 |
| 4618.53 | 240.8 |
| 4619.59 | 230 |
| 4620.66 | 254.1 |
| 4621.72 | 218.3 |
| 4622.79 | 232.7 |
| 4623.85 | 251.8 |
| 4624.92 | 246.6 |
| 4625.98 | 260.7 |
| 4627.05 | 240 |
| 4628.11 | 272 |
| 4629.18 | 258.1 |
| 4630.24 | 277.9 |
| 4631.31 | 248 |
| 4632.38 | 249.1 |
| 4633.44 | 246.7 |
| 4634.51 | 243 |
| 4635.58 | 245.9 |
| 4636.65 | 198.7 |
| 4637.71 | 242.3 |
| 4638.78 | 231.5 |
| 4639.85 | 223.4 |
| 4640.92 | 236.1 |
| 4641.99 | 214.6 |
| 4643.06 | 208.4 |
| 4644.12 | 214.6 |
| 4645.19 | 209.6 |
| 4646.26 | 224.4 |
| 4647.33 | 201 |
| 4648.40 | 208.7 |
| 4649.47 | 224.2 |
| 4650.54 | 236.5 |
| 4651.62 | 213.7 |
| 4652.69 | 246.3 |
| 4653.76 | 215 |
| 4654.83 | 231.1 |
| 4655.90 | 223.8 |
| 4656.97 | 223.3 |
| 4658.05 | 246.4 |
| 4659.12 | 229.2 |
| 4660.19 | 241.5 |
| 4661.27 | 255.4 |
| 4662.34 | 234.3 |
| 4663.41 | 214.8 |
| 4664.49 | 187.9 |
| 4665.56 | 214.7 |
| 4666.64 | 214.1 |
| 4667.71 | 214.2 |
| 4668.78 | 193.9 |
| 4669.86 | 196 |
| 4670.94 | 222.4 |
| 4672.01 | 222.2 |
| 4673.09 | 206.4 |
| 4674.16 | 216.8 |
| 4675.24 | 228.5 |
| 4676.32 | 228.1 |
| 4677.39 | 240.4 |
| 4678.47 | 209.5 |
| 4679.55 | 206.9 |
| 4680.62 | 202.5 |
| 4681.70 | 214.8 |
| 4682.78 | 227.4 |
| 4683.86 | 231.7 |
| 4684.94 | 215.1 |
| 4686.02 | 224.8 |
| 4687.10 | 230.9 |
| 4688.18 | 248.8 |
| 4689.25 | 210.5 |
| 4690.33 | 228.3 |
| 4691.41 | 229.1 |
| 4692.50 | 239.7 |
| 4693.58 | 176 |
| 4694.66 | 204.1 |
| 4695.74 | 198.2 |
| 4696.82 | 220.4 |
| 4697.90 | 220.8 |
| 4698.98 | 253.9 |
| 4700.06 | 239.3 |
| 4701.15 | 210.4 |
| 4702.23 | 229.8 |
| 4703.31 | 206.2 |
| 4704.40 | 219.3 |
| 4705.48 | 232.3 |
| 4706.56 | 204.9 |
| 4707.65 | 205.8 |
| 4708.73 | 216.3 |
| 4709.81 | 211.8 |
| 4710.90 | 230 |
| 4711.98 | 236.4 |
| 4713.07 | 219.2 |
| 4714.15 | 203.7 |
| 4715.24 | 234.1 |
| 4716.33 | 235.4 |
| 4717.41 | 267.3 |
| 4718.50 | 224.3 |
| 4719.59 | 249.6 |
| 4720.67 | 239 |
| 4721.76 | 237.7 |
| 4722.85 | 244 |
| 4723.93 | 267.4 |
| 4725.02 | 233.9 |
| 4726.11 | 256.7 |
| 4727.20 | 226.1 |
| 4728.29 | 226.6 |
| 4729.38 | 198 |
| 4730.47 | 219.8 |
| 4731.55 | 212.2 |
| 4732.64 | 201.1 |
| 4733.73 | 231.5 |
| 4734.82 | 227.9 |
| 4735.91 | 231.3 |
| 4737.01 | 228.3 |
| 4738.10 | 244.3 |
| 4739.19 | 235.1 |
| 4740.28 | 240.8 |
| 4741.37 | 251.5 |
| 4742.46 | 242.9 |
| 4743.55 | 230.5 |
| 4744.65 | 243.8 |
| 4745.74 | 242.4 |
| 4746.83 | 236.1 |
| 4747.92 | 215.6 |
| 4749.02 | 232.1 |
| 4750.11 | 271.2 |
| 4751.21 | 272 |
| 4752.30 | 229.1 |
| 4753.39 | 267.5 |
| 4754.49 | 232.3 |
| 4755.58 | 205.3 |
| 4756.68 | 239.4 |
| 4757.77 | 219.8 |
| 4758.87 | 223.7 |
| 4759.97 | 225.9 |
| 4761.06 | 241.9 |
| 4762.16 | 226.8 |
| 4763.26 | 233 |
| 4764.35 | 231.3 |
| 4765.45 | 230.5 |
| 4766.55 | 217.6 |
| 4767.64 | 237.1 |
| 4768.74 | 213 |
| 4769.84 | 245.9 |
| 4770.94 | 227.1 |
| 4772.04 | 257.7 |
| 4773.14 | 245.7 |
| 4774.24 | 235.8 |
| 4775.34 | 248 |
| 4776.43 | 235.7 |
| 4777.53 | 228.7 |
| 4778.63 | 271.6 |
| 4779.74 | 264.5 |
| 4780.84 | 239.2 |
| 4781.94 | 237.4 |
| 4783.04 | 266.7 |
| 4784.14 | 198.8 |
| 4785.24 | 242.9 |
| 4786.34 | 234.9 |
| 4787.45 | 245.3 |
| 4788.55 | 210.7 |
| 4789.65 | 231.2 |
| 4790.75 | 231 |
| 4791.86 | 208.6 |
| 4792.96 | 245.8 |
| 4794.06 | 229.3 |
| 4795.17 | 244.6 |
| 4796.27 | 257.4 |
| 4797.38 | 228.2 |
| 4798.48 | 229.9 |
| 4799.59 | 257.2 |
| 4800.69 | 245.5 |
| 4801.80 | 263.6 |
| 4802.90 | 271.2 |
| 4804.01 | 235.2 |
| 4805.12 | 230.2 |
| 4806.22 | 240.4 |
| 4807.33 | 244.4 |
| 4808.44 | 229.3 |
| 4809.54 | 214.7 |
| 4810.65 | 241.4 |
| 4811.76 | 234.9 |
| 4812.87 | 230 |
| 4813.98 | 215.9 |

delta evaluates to 6.2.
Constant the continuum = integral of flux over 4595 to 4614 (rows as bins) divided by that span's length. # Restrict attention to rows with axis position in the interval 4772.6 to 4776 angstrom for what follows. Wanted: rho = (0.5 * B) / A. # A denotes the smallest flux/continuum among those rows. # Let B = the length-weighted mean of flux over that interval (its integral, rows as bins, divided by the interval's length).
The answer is 120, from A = 1.01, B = 243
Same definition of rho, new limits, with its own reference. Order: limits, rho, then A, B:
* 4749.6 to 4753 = 131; 0.98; 258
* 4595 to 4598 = 123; 0.93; 229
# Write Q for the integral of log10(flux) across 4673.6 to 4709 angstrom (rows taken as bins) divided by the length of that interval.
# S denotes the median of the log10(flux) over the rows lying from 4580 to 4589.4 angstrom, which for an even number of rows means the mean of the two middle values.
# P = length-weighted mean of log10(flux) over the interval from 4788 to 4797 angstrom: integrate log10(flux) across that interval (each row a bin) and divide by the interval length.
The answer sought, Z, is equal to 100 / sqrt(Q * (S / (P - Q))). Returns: 6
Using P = 2.365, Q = 2.34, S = 2.34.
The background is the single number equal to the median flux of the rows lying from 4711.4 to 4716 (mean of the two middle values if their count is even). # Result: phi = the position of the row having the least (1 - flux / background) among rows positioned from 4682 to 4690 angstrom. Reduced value 4688.18 angstrom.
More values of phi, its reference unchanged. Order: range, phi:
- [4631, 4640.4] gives 4632.38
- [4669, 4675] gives 4670.94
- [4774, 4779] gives 4778.63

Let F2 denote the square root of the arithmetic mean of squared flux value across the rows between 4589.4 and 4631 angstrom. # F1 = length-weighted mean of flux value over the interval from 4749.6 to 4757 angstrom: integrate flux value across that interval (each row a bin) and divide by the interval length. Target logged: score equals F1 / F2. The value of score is 1.03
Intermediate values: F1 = 245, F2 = 239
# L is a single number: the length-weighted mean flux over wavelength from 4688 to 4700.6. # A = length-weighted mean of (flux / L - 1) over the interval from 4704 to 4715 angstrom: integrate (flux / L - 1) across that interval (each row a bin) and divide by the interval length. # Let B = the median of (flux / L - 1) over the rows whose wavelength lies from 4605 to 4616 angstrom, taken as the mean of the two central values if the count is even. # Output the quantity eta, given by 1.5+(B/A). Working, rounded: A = -0.02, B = 0.081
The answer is -4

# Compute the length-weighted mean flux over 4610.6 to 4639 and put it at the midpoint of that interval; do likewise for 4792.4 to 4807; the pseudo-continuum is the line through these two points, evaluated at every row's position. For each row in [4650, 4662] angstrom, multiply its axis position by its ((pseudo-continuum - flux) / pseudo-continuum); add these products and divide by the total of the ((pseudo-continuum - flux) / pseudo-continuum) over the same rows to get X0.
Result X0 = 4654.1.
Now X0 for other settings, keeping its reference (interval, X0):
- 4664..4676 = 4669.2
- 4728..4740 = 4732.2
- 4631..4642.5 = 4639.9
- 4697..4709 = 4704.6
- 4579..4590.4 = 4584.3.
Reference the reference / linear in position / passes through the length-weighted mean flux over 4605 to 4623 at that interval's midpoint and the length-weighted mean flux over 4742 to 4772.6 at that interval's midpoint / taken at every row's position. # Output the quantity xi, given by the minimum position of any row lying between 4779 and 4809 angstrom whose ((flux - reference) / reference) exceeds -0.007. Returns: 4779.74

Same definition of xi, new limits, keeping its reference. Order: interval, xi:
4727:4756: 4738.10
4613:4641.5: 4614.28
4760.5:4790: 4761.06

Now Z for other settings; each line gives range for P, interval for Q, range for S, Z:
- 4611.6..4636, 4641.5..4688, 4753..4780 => 10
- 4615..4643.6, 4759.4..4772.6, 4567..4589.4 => 5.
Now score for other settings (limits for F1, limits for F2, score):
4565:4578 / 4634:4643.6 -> 1.04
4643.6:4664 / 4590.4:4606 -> 0.98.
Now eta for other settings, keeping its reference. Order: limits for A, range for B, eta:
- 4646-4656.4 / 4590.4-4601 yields 33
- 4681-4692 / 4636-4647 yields 1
